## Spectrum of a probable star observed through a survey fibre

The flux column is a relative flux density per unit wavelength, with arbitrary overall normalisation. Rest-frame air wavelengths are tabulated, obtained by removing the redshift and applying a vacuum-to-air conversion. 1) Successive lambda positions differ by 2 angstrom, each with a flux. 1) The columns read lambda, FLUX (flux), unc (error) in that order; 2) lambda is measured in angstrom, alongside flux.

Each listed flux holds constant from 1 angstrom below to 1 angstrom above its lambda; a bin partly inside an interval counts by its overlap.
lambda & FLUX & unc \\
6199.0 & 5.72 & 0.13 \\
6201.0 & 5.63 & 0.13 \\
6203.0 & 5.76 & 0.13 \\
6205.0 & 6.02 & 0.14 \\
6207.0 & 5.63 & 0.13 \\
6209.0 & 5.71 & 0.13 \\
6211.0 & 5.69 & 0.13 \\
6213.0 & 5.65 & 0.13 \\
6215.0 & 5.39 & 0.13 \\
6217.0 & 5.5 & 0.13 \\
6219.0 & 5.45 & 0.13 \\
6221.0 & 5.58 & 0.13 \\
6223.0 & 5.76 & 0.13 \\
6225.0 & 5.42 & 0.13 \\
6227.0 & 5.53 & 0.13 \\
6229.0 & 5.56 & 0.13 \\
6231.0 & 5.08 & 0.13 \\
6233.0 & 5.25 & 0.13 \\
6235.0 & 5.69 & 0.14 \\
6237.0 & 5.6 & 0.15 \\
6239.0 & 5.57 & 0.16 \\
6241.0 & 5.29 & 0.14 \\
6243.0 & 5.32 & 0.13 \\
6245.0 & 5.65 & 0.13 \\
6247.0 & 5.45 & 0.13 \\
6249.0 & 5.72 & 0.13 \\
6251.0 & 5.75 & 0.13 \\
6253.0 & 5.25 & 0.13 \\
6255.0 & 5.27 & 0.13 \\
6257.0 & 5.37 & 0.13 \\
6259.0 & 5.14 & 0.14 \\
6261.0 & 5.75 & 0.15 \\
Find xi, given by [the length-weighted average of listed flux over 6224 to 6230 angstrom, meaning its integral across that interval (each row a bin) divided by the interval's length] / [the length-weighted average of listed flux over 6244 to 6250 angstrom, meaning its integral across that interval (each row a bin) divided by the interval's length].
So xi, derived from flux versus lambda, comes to 0.98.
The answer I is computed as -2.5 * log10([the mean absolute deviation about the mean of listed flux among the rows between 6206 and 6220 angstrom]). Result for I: 2.4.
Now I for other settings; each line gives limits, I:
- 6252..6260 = 3.0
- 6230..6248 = 1.9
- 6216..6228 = 2.7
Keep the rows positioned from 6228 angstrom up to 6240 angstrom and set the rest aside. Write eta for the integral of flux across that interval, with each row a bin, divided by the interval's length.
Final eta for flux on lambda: 5.46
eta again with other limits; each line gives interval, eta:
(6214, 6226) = 5.52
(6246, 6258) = 5.47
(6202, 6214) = 5.74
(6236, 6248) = 5.48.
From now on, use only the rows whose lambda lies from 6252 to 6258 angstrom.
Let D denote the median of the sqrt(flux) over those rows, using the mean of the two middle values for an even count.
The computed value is 2.30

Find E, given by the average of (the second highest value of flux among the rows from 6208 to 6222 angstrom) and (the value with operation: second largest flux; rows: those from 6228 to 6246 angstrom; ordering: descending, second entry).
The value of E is 5.67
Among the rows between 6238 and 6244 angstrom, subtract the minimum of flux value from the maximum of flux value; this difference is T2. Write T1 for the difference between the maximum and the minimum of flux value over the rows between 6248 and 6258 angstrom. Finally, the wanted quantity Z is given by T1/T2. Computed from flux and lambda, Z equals 1.8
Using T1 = 0.50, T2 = 0.28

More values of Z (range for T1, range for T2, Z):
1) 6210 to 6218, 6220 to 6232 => 0.4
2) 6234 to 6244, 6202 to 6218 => 0.6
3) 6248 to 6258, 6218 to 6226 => 1.5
